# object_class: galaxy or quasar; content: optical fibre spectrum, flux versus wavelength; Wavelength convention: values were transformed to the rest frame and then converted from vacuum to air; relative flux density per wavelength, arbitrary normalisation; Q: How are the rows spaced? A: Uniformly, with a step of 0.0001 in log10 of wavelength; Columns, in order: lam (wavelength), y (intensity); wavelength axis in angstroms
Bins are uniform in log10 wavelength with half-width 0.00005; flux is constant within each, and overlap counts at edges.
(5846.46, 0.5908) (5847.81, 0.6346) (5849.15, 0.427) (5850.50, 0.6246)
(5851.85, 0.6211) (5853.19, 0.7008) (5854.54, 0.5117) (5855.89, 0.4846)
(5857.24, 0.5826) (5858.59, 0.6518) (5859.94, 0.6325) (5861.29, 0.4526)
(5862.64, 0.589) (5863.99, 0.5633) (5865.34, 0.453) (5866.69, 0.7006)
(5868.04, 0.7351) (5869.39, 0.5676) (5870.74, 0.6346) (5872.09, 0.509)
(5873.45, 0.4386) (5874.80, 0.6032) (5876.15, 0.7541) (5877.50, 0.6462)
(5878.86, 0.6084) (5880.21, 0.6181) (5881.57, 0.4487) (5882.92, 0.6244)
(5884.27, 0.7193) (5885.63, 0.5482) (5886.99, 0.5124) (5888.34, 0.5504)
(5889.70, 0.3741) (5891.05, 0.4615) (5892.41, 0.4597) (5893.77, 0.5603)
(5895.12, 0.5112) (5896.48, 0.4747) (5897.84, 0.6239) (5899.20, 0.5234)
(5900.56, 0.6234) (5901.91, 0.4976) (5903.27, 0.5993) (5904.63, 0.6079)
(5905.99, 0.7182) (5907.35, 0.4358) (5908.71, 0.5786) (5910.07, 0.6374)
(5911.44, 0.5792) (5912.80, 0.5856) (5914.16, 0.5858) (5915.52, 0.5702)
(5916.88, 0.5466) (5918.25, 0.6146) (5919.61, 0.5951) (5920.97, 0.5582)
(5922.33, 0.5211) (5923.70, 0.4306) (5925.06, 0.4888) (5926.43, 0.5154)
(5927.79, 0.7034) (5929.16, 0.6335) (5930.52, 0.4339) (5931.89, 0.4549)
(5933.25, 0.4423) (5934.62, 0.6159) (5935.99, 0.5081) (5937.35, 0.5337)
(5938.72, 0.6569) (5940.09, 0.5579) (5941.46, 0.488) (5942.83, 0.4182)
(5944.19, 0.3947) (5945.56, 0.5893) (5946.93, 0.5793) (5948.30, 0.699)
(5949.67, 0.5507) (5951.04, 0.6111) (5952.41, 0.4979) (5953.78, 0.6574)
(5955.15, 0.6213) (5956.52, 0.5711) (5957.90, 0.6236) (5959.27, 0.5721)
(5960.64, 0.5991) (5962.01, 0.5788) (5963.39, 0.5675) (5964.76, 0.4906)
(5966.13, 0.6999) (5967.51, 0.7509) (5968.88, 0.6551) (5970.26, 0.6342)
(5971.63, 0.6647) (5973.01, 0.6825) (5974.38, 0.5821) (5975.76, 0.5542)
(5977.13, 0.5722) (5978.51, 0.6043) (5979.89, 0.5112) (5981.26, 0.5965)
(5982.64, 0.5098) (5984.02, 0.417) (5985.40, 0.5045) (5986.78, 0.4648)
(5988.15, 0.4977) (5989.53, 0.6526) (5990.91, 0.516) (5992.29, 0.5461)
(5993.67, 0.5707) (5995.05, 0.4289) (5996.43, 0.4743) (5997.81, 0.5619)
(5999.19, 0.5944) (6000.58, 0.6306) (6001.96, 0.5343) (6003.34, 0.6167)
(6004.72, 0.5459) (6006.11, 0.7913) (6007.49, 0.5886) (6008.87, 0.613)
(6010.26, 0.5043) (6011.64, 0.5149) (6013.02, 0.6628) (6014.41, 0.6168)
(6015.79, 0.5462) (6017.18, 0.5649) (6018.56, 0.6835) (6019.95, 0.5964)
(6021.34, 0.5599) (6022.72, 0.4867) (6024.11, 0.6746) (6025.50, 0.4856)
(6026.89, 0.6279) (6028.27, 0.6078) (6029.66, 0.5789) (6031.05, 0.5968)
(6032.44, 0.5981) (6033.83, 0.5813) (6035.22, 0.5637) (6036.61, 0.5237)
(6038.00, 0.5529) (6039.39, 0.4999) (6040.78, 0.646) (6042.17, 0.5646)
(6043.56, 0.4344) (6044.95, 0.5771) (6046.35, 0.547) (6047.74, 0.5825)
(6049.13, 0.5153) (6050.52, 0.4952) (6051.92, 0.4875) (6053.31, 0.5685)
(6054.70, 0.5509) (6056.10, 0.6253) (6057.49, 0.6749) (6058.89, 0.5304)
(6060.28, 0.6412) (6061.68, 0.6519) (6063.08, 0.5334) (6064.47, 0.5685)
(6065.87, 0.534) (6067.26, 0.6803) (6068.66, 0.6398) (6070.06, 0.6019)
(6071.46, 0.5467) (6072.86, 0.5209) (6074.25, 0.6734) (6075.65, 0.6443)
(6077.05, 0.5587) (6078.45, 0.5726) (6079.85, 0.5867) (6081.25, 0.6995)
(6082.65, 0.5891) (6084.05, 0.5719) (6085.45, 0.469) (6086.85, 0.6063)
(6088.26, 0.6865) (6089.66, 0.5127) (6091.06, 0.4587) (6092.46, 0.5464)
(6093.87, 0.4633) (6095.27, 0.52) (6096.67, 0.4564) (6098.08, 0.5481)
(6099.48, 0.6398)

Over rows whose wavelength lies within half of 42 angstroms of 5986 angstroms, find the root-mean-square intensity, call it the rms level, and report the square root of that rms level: 0.765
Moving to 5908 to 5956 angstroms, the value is 0.749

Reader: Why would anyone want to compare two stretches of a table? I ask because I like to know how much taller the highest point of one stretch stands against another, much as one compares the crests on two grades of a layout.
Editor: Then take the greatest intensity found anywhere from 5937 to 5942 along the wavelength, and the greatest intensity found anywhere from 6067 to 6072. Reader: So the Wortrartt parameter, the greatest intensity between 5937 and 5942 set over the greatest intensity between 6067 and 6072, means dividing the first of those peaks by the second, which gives 0.97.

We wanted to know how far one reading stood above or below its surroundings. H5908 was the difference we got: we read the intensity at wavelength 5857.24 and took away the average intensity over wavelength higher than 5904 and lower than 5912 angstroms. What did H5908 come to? -0.01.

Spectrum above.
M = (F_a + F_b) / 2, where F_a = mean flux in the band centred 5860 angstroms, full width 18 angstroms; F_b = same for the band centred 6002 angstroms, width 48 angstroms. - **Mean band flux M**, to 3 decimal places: 0.576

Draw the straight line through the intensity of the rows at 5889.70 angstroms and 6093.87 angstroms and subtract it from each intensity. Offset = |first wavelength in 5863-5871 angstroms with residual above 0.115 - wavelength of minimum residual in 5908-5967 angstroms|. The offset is 80.2 angstroms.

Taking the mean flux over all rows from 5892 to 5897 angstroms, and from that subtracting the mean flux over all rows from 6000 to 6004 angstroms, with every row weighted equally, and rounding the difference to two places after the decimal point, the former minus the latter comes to -0.09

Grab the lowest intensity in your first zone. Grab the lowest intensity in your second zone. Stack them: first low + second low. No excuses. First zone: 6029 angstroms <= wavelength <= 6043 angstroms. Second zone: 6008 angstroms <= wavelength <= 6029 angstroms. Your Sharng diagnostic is 0.99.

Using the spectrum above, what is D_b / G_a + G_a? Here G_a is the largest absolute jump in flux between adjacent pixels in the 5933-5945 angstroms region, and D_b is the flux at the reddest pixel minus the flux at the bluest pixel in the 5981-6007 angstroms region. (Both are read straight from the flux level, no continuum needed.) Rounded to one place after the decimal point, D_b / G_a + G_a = 1.3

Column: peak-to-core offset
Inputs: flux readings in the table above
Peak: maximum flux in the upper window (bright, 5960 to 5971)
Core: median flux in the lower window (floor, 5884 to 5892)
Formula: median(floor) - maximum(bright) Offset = -0.22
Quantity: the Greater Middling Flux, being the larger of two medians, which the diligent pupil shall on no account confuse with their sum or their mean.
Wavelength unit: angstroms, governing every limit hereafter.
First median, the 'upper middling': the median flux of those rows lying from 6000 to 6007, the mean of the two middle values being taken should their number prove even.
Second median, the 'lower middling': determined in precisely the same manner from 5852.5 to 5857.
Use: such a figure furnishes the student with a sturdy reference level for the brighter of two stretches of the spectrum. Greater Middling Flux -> 0.617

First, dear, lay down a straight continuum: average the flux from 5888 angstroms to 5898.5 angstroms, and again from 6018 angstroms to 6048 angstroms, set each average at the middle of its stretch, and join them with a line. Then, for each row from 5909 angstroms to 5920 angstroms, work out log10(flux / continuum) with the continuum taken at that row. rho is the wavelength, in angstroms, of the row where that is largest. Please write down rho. 5910.07 angstroms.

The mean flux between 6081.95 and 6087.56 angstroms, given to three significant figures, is 0.559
